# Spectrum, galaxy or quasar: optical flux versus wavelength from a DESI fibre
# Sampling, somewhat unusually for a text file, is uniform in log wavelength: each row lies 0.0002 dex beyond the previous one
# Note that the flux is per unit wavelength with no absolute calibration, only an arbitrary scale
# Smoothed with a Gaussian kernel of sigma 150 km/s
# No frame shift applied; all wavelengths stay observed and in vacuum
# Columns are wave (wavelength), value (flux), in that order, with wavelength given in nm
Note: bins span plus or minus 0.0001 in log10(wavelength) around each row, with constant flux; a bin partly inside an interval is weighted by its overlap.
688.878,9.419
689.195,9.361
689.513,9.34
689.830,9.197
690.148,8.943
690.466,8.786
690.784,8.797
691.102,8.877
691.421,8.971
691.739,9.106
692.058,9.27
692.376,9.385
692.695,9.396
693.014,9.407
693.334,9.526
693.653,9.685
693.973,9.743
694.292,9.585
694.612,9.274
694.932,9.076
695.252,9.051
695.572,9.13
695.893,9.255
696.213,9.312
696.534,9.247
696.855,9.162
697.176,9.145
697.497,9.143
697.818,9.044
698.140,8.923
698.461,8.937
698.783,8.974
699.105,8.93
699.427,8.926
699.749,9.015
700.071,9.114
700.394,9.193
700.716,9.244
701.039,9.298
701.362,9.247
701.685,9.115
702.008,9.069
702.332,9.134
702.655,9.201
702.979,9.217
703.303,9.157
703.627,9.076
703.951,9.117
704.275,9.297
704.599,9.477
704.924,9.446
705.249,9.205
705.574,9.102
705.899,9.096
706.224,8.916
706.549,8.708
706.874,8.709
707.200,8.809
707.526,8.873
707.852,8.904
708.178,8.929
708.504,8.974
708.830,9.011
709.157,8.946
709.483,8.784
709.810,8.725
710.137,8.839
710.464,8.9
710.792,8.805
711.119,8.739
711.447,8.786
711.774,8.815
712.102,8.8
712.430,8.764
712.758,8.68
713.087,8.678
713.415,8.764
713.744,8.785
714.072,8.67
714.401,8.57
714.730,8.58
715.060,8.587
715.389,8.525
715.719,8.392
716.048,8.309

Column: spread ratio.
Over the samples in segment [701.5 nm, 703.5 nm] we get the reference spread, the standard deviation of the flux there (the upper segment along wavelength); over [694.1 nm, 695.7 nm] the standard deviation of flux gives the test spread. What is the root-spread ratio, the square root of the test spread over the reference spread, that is 2.0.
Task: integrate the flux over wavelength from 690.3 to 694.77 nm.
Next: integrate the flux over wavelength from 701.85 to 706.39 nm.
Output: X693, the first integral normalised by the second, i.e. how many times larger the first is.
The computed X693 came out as 0.99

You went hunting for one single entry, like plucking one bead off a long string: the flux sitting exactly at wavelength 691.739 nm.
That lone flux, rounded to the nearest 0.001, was 9.106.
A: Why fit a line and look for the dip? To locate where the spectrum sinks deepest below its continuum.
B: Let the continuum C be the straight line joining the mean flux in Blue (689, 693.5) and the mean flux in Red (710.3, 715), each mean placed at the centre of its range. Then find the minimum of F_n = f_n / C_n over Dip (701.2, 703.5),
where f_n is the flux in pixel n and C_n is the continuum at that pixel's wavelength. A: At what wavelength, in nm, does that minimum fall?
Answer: 702.008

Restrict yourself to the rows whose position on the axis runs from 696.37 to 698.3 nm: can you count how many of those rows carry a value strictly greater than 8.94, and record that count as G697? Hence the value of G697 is 5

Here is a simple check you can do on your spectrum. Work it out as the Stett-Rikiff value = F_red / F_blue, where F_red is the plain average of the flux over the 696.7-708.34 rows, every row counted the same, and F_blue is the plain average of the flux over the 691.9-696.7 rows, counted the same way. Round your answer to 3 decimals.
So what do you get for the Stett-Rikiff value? 0.970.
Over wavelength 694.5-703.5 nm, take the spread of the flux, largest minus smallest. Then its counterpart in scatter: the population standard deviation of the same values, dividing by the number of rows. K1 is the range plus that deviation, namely 0.50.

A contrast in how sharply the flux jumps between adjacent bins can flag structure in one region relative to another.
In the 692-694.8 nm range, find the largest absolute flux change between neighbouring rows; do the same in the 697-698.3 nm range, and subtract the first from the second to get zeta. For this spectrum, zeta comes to -0.19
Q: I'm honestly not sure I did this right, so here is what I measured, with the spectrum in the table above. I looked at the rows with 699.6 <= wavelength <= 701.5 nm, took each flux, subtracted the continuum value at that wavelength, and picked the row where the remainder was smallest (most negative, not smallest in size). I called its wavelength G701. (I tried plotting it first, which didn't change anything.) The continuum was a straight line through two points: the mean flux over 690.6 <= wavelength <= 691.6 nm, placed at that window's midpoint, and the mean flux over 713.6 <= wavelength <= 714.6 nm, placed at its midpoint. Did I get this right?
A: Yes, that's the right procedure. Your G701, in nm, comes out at 699.749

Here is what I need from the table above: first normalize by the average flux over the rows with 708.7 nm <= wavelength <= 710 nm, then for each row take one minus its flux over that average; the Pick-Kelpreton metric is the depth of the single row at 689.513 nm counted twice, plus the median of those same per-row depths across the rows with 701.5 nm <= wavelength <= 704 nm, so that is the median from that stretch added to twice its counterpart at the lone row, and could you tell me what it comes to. -0.14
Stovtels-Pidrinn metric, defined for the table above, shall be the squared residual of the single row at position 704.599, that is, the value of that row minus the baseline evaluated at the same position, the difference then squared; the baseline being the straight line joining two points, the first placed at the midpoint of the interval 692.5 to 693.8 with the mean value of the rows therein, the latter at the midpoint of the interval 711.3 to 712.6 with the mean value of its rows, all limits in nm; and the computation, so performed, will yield 0.166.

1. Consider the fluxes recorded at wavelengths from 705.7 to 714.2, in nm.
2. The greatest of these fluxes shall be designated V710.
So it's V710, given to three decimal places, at 9.096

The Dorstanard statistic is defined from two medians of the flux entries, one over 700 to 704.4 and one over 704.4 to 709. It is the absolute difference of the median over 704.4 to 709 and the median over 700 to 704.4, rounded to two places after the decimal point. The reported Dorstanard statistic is 0.22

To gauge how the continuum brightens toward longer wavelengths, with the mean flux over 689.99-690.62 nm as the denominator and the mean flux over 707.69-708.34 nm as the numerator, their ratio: 1.01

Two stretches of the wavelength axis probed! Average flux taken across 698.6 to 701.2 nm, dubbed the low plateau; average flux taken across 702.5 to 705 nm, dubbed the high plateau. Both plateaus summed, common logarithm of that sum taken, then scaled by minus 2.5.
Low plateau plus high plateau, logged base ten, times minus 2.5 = -3.16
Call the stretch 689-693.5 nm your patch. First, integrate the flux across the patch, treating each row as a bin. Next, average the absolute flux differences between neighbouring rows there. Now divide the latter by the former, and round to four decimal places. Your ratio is 0.0025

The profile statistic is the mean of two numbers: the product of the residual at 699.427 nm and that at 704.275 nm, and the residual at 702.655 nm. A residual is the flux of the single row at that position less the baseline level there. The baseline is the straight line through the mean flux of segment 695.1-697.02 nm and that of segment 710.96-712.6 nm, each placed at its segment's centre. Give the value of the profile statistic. 0.062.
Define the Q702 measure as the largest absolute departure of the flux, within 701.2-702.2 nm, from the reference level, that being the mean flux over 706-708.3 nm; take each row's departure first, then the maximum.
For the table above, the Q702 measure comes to 0.41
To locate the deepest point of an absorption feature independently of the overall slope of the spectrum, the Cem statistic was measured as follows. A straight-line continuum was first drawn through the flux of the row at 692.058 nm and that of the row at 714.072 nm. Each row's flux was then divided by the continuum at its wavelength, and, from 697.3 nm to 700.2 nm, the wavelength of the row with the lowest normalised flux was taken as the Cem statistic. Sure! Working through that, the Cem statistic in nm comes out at 698.140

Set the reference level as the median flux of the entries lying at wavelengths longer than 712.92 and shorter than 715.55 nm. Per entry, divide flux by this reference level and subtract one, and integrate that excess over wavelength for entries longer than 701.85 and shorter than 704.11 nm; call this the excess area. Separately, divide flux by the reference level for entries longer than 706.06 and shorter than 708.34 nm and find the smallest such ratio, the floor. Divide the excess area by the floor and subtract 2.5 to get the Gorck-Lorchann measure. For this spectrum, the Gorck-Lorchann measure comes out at -2.37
